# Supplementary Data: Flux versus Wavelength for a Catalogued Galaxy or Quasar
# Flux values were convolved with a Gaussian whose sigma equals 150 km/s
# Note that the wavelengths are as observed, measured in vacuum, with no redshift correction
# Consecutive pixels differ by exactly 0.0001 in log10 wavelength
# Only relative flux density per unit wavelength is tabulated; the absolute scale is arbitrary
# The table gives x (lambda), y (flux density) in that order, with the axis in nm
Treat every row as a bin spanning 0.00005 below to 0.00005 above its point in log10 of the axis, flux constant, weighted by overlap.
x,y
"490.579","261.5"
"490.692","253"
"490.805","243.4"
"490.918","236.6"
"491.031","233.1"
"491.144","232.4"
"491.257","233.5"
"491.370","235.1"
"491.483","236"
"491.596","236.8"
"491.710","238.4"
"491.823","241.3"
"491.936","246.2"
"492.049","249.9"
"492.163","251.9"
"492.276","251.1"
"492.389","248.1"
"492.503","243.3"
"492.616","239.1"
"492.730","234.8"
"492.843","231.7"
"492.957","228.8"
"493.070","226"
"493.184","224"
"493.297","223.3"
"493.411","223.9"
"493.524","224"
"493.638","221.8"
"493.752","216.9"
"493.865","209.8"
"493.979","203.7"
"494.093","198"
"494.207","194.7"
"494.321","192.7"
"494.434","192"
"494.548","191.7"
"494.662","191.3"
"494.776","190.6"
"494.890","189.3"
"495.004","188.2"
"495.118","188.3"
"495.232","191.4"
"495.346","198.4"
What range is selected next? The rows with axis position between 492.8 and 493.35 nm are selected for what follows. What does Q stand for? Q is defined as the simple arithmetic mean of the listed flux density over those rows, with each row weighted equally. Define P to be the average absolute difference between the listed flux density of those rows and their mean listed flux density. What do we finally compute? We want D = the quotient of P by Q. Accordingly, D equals 0.012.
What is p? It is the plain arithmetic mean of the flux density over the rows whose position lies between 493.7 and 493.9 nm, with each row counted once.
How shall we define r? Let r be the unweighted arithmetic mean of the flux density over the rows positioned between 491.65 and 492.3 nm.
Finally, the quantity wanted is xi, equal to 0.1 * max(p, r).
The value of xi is 24.6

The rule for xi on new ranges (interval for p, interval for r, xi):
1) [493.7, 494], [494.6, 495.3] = 21.0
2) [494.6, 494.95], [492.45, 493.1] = 23.4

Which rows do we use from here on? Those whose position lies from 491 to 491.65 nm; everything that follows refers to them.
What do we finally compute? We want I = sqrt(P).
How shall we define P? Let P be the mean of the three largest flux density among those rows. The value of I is 15.4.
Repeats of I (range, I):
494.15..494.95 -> 13.9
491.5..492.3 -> 15.8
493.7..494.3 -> 14.5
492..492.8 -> 15.8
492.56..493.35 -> 15.3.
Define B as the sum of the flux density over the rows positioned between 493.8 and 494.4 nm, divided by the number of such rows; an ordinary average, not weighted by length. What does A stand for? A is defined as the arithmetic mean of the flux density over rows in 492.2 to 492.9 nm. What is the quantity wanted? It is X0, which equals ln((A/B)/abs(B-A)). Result -3.5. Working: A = 241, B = 200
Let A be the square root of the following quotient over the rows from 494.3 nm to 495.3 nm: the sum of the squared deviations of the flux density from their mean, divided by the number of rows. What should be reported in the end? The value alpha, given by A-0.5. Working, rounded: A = 2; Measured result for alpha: 1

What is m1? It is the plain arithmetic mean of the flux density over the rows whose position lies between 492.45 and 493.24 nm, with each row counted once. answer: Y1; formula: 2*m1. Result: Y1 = 465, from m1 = 233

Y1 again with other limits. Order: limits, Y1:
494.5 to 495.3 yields 380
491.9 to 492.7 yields 494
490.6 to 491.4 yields 476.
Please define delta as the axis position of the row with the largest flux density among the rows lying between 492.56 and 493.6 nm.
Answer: 492.616 nm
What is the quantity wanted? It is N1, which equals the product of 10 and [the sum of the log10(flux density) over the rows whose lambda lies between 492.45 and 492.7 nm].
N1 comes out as 47.6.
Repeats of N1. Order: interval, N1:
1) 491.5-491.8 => 47.5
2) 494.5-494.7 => 45.6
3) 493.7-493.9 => 46.6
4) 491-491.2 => 47.3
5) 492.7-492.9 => 47.4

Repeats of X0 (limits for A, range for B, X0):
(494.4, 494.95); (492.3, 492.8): -4.2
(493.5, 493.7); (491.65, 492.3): -3.3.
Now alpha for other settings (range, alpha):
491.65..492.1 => 4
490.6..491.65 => 6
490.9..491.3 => 1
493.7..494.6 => 8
